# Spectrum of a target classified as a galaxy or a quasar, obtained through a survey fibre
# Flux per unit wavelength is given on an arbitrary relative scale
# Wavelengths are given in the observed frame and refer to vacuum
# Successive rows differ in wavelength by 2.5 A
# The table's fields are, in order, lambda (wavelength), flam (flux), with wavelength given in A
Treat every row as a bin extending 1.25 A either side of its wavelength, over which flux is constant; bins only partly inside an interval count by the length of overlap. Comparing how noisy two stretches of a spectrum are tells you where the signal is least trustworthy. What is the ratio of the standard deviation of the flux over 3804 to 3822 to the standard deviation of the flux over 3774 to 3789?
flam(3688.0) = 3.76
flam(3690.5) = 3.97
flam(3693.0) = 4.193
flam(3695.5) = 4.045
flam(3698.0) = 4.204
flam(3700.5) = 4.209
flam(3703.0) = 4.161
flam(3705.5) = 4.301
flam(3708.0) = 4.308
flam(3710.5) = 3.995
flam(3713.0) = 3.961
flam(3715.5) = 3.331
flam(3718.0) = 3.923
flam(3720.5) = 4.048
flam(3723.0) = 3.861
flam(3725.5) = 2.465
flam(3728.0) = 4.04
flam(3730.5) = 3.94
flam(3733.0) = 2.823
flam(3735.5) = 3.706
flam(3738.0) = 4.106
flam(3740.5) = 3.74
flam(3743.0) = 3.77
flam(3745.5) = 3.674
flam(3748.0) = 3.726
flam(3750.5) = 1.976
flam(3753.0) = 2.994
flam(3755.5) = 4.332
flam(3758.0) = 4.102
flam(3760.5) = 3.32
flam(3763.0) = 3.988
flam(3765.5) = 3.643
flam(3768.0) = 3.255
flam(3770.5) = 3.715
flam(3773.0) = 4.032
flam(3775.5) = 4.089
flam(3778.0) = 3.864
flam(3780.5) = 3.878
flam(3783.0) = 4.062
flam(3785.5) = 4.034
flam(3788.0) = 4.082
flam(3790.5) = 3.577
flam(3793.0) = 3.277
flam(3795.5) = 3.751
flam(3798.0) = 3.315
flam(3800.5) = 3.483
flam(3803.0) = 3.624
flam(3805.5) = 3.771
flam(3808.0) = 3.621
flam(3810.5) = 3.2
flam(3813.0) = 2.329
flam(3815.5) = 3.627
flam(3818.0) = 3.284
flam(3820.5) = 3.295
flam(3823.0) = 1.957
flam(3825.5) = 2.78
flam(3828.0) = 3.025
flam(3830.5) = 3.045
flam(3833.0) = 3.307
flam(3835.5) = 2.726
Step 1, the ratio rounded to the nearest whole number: 5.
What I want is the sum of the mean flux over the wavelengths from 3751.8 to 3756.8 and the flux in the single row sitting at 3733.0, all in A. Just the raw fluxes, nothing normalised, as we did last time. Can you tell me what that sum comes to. 6.5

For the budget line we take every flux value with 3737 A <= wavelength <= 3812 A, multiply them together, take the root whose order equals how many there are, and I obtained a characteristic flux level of 3.63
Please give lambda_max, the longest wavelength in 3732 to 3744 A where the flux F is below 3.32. 3733.0 A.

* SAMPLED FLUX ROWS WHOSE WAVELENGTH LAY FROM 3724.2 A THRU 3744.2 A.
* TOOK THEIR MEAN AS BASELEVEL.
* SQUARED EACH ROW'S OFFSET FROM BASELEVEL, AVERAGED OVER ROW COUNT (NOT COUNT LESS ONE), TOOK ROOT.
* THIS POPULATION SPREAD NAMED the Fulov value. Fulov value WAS 0.56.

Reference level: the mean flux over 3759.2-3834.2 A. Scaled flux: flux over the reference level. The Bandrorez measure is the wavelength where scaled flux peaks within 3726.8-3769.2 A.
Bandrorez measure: 3755.5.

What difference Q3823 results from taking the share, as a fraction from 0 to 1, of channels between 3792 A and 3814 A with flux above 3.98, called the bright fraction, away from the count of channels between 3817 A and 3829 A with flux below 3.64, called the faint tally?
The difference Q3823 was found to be 5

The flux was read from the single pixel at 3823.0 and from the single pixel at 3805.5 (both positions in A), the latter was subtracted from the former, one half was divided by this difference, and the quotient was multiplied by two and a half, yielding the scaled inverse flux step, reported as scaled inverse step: -1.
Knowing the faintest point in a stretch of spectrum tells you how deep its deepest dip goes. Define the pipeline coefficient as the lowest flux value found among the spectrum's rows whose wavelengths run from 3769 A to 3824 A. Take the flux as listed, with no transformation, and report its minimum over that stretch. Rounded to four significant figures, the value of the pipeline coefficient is 1.957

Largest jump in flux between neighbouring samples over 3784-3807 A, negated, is -0.5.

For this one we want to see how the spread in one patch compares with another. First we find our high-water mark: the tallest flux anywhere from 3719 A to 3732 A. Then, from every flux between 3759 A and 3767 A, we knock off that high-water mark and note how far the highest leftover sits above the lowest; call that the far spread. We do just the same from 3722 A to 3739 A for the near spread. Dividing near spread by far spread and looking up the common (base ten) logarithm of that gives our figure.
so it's 0.39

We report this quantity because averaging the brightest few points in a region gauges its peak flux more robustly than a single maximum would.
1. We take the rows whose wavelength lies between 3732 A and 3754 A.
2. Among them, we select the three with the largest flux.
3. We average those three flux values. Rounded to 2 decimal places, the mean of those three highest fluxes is 3.87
